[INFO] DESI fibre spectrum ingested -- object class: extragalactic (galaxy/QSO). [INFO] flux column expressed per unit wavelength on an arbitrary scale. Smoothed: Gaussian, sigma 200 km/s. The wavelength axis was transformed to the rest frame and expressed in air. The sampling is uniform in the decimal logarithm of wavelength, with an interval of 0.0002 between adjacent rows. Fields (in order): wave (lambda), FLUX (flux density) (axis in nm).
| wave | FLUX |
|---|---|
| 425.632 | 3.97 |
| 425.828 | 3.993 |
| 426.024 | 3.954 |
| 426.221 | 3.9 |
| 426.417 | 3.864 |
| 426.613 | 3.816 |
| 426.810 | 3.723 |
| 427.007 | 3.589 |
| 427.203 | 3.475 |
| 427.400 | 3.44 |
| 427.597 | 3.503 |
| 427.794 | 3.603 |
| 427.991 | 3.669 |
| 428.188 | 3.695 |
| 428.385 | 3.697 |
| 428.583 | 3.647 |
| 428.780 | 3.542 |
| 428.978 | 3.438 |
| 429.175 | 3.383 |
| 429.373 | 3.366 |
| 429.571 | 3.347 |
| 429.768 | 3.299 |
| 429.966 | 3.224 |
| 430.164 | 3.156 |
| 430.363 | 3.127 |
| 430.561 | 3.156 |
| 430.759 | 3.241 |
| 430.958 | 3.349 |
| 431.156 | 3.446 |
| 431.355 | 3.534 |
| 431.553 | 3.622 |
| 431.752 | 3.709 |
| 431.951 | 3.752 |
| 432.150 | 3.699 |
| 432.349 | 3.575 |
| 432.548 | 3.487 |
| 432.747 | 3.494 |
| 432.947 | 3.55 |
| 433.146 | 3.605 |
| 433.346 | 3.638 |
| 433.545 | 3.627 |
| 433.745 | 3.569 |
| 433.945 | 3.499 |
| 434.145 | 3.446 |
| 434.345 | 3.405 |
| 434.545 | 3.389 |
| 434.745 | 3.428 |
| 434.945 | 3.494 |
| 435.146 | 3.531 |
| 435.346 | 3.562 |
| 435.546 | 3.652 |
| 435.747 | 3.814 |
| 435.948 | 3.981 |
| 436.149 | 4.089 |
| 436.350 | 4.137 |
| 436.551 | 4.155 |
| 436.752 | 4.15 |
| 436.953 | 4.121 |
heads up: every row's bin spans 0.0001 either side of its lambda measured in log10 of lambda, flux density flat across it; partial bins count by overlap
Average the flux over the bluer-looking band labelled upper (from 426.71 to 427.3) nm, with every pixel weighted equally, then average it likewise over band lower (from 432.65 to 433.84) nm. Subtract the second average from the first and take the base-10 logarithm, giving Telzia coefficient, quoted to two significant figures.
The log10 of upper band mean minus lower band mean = -1.8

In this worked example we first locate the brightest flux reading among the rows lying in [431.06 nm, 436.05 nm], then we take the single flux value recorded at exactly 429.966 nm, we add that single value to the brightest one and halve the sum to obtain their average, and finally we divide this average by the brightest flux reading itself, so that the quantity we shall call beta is 0.90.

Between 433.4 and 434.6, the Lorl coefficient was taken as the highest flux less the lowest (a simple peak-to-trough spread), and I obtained 0.24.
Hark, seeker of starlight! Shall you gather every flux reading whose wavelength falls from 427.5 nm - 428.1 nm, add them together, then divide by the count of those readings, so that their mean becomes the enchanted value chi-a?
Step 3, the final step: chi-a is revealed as 3.59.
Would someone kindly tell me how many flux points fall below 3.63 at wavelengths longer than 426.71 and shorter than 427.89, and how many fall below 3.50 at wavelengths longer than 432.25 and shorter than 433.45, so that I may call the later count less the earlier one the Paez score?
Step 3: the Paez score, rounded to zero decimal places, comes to -3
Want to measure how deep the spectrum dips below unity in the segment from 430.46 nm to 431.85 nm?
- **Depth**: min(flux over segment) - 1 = 2.16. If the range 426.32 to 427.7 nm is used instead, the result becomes 2.44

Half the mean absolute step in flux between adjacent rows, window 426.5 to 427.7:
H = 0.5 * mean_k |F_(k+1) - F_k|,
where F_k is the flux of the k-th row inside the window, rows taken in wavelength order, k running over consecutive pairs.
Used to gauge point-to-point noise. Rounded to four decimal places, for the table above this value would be 0.0439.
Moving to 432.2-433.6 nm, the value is 0.0208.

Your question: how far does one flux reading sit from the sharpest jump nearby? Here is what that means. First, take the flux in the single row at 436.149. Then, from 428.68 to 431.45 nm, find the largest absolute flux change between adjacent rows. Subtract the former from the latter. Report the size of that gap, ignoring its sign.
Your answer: 3.98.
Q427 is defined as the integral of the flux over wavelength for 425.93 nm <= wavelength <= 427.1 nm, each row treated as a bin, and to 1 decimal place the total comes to 4.5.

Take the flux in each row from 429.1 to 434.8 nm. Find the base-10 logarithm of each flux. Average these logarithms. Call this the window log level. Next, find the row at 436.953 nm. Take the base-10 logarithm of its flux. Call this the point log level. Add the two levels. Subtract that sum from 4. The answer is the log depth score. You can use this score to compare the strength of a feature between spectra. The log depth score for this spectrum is 2.85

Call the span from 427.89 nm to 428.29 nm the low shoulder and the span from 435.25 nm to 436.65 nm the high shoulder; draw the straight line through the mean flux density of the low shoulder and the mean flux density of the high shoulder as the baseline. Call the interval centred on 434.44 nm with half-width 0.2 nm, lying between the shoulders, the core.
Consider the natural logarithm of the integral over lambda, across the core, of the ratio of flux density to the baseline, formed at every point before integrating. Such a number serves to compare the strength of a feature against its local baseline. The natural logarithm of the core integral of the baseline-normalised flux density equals -1.05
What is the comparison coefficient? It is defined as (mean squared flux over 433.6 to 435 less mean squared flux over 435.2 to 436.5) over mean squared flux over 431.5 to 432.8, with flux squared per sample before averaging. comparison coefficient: -0.23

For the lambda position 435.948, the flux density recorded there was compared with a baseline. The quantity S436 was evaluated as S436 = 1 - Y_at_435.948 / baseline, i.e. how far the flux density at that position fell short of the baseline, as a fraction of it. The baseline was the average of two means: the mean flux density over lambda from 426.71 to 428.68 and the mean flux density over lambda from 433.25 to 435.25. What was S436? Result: -0.12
